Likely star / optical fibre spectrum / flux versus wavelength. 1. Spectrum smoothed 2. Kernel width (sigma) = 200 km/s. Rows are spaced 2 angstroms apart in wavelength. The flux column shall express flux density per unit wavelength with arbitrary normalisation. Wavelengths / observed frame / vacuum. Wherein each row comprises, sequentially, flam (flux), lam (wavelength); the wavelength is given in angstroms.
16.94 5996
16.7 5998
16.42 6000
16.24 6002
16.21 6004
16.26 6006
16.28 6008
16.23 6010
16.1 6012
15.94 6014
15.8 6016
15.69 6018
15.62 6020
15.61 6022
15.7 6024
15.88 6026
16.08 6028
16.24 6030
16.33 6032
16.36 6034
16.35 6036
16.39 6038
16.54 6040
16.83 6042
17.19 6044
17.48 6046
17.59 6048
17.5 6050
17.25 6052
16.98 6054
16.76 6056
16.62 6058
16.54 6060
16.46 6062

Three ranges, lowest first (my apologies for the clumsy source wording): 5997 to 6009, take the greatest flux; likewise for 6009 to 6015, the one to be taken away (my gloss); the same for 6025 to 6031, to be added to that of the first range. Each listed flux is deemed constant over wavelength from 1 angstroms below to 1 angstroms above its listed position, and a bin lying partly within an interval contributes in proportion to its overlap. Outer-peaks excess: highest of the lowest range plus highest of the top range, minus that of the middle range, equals 16.7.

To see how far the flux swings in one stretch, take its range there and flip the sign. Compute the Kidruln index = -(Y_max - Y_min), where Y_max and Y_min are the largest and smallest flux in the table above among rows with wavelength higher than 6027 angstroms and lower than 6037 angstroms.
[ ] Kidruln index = -0.3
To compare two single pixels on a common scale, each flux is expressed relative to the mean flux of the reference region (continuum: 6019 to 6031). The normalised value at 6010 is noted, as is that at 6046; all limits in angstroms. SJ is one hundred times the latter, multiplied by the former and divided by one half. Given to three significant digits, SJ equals 226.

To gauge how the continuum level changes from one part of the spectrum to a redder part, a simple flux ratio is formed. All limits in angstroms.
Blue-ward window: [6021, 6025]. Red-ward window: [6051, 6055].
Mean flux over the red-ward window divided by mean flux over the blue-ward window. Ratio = 1.09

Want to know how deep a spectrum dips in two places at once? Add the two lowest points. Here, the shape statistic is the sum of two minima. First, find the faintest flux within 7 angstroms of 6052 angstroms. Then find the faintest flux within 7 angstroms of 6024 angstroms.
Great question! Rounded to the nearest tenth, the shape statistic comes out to 32.2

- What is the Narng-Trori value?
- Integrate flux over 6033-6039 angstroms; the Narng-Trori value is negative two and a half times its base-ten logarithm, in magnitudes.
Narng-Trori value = -5.0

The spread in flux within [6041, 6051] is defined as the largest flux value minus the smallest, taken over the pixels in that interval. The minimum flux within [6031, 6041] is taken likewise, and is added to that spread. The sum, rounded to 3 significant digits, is 17.1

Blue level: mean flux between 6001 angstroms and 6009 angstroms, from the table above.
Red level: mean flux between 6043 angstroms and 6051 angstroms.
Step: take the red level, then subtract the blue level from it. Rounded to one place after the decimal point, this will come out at 1.2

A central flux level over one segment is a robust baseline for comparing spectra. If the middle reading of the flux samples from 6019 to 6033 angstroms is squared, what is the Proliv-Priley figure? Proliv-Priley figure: 252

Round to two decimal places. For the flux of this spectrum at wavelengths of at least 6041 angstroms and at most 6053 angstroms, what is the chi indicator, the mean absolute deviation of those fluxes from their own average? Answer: 0.22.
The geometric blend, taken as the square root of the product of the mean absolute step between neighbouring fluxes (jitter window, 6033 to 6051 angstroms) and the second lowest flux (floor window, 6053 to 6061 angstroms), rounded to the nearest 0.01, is 1.67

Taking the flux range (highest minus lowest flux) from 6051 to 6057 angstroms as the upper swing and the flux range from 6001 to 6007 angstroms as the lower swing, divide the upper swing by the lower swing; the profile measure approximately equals 9.8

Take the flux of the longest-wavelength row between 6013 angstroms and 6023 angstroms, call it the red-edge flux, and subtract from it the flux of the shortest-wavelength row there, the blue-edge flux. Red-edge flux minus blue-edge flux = -0.33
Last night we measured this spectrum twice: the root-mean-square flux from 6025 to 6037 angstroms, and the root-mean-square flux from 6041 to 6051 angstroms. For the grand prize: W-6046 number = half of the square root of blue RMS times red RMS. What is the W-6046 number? 8.38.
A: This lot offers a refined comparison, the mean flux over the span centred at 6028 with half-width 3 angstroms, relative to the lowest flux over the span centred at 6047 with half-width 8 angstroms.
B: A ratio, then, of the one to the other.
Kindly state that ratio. 0.97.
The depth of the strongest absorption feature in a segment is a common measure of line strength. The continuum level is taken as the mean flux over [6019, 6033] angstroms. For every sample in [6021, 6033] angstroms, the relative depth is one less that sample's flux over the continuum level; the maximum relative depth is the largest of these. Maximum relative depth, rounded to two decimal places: 0.02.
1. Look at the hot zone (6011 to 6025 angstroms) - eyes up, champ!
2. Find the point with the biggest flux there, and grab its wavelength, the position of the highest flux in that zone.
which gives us 6012 angstroms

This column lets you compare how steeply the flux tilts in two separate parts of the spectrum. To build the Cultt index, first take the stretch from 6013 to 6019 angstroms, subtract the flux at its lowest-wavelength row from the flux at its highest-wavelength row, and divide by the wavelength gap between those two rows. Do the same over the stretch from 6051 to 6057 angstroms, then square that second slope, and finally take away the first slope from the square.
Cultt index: 0.08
